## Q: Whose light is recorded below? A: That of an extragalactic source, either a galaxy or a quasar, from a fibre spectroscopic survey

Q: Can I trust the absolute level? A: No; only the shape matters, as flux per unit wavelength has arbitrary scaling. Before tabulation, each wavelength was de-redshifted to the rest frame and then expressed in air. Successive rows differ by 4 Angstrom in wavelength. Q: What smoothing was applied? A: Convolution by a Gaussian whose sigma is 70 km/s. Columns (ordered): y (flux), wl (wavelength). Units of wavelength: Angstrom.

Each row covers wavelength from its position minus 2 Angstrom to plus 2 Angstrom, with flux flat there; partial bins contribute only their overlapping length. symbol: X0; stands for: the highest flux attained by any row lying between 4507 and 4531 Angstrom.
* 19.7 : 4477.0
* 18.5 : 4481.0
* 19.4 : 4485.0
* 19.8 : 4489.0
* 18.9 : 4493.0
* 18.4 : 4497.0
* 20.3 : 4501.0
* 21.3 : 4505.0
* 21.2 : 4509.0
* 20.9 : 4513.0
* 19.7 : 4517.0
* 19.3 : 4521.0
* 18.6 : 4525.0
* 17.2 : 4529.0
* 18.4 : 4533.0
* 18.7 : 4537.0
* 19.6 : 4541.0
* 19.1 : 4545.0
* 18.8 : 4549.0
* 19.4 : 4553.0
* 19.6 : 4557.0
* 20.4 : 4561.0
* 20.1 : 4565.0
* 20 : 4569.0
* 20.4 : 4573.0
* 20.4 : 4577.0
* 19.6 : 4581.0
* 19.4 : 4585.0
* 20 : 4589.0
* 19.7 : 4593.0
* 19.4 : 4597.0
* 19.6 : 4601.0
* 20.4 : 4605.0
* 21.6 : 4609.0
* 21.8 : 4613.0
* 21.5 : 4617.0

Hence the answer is 21.2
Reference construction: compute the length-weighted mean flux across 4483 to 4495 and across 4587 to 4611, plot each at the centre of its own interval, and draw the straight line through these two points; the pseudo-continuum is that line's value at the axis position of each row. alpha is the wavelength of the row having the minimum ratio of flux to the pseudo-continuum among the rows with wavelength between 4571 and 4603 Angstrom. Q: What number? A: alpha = 4597.0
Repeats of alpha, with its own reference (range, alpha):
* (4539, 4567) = 4549.0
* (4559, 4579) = 4569.0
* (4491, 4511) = 4497.0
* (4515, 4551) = 4529.0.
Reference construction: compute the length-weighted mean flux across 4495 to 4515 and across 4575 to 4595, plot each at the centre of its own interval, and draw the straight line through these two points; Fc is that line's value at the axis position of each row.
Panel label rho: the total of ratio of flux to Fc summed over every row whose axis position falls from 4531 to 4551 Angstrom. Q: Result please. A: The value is 5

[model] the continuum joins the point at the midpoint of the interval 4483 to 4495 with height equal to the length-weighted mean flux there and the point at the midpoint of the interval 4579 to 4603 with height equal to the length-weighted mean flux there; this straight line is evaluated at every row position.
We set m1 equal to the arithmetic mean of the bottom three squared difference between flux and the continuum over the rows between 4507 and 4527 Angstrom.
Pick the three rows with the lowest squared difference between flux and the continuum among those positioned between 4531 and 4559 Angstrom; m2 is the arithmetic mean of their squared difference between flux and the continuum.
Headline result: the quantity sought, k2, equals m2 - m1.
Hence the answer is -0.26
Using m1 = 0.27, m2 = 0.010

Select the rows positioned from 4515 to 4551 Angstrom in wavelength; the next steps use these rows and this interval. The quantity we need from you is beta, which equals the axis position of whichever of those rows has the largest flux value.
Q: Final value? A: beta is 4517.0 Angstrom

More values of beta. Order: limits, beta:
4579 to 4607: 4605.0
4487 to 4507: 4505.0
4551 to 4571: 4561.0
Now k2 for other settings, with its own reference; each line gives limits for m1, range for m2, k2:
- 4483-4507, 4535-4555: -0.08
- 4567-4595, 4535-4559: -0.01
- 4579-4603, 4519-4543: 0.21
